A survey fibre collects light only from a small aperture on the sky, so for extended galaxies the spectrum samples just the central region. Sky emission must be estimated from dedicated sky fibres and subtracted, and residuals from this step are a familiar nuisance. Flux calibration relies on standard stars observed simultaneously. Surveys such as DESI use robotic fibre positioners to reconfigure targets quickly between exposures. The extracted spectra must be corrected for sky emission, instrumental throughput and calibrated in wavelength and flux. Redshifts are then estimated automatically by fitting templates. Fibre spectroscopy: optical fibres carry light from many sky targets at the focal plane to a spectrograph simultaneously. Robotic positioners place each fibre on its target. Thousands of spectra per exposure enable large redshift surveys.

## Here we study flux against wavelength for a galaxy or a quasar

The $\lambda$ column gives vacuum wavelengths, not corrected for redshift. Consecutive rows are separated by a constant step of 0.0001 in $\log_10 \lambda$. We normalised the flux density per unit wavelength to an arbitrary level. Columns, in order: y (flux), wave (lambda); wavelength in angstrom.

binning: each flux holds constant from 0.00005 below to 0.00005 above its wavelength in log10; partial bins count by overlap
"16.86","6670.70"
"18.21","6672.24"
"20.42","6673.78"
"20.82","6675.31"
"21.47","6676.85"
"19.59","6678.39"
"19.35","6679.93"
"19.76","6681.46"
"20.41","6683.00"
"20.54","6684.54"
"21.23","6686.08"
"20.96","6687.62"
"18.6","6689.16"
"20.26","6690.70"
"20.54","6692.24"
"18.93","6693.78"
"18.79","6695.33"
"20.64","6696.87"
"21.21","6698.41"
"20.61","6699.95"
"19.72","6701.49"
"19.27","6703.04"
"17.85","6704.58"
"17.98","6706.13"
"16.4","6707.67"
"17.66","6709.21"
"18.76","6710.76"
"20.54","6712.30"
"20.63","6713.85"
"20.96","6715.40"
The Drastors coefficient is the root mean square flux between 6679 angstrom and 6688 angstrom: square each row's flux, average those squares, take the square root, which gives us 20.4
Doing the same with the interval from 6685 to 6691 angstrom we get 20.3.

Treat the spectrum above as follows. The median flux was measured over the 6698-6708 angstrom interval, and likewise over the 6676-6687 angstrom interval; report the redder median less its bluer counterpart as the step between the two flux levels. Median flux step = -1.1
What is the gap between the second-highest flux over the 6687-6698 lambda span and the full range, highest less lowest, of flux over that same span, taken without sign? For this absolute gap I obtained 18.3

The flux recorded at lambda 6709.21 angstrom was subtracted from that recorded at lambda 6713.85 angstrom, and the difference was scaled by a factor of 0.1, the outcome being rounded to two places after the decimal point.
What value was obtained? 0.30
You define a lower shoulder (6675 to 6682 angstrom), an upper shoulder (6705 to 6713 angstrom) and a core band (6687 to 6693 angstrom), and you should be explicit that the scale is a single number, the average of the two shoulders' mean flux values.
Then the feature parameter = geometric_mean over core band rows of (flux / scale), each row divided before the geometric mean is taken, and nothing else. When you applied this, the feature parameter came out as 1.04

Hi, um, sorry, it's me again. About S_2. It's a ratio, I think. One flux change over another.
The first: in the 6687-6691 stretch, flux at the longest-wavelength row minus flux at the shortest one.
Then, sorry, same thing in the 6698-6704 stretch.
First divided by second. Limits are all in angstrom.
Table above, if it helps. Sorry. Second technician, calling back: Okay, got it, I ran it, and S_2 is 0.4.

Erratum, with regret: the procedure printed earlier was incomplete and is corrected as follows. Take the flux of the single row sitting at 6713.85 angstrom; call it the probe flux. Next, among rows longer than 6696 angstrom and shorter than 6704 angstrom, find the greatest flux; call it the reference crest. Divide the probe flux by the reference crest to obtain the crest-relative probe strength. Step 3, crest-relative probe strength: 0.97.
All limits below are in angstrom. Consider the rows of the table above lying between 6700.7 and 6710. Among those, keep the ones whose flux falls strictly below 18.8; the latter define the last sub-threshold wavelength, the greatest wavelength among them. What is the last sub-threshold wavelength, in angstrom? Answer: 6709.21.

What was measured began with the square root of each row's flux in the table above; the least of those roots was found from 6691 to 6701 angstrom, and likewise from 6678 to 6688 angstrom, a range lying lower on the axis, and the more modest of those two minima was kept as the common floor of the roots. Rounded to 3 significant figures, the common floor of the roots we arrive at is 4.33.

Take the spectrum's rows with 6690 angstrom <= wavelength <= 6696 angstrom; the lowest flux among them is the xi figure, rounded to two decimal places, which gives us 18.79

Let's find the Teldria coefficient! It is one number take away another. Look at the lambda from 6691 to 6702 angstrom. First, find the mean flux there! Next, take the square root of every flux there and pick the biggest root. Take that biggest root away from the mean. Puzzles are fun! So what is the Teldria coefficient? 15.5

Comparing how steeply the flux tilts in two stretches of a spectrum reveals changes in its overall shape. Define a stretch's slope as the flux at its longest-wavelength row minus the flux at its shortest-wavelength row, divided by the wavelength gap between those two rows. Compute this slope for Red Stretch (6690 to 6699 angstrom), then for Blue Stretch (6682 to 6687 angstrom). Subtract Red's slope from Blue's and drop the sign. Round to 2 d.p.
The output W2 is 0.14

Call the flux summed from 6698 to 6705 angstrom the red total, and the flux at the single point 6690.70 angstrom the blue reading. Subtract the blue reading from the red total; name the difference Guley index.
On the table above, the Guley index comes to 78.4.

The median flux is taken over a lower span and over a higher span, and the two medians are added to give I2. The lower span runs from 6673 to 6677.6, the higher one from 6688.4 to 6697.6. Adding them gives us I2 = 40.4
